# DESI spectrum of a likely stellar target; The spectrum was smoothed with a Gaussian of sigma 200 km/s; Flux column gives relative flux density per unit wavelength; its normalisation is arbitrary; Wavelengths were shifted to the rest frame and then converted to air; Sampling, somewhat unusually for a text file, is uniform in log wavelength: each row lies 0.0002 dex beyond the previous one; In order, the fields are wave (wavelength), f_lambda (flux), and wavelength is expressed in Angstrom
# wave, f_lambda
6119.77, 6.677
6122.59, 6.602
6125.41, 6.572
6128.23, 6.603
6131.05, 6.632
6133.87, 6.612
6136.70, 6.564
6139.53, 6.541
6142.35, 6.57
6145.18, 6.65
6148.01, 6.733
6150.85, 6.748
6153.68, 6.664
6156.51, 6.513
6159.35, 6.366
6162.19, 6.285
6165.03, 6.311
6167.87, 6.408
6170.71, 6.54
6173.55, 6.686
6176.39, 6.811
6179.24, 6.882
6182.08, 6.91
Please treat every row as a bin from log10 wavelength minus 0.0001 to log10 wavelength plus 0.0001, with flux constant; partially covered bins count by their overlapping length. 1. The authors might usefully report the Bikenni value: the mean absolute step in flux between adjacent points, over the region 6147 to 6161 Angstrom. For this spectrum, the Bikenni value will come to 0.10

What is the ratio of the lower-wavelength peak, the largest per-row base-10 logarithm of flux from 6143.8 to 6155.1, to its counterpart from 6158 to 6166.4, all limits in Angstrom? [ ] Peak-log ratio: 1.03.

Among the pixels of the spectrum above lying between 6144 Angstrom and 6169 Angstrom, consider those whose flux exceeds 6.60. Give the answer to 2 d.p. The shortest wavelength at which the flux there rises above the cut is 6145.18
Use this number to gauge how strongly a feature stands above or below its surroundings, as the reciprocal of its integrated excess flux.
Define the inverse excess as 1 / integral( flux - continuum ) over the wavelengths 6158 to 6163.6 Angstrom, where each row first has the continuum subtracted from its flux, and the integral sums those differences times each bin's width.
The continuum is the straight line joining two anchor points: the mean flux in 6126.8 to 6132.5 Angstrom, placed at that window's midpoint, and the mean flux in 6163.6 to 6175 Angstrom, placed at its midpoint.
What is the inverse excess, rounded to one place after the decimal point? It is -0.9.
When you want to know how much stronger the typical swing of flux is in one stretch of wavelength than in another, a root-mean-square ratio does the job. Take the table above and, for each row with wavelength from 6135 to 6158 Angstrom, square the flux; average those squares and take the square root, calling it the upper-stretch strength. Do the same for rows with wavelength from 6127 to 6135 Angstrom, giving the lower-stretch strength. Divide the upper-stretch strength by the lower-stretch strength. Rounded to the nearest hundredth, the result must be 1.00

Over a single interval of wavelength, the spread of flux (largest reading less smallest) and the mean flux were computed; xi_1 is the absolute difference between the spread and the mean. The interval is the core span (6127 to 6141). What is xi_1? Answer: 6.50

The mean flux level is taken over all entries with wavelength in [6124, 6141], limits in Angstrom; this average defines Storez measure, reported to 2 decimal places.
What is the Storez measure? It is 6.59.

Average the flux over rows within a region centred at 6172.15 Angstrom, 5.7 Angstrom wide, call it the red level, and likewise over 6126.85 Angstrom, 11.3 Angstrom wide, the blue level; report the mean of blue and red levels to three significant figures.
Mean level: 6.61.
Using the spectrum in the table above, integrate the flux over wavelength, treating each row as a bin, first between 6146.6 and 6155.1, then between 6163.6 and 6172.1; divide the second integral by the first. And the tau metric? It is 0.96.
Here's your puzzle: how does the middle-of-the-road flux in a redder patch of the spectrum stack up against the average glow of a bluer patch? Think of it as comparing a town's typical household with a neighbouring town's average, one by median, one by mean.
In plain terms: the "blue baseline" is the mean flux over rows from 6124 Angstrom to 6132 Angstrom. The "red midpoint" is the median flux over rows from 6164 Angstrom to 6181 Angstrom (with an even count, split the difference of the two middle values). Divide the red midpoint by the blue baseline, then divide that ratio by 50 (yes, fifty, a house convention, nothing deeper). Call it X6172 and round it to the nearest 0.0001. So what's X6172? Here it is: 0.0200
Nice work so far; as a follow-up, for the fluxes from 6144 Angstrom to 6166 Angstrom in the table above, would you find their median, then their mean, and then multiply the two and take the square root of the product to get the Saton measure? 6.56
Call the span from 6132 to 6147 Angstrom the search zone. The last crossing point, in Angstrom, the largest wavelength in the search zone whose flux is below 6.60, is 6142.35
